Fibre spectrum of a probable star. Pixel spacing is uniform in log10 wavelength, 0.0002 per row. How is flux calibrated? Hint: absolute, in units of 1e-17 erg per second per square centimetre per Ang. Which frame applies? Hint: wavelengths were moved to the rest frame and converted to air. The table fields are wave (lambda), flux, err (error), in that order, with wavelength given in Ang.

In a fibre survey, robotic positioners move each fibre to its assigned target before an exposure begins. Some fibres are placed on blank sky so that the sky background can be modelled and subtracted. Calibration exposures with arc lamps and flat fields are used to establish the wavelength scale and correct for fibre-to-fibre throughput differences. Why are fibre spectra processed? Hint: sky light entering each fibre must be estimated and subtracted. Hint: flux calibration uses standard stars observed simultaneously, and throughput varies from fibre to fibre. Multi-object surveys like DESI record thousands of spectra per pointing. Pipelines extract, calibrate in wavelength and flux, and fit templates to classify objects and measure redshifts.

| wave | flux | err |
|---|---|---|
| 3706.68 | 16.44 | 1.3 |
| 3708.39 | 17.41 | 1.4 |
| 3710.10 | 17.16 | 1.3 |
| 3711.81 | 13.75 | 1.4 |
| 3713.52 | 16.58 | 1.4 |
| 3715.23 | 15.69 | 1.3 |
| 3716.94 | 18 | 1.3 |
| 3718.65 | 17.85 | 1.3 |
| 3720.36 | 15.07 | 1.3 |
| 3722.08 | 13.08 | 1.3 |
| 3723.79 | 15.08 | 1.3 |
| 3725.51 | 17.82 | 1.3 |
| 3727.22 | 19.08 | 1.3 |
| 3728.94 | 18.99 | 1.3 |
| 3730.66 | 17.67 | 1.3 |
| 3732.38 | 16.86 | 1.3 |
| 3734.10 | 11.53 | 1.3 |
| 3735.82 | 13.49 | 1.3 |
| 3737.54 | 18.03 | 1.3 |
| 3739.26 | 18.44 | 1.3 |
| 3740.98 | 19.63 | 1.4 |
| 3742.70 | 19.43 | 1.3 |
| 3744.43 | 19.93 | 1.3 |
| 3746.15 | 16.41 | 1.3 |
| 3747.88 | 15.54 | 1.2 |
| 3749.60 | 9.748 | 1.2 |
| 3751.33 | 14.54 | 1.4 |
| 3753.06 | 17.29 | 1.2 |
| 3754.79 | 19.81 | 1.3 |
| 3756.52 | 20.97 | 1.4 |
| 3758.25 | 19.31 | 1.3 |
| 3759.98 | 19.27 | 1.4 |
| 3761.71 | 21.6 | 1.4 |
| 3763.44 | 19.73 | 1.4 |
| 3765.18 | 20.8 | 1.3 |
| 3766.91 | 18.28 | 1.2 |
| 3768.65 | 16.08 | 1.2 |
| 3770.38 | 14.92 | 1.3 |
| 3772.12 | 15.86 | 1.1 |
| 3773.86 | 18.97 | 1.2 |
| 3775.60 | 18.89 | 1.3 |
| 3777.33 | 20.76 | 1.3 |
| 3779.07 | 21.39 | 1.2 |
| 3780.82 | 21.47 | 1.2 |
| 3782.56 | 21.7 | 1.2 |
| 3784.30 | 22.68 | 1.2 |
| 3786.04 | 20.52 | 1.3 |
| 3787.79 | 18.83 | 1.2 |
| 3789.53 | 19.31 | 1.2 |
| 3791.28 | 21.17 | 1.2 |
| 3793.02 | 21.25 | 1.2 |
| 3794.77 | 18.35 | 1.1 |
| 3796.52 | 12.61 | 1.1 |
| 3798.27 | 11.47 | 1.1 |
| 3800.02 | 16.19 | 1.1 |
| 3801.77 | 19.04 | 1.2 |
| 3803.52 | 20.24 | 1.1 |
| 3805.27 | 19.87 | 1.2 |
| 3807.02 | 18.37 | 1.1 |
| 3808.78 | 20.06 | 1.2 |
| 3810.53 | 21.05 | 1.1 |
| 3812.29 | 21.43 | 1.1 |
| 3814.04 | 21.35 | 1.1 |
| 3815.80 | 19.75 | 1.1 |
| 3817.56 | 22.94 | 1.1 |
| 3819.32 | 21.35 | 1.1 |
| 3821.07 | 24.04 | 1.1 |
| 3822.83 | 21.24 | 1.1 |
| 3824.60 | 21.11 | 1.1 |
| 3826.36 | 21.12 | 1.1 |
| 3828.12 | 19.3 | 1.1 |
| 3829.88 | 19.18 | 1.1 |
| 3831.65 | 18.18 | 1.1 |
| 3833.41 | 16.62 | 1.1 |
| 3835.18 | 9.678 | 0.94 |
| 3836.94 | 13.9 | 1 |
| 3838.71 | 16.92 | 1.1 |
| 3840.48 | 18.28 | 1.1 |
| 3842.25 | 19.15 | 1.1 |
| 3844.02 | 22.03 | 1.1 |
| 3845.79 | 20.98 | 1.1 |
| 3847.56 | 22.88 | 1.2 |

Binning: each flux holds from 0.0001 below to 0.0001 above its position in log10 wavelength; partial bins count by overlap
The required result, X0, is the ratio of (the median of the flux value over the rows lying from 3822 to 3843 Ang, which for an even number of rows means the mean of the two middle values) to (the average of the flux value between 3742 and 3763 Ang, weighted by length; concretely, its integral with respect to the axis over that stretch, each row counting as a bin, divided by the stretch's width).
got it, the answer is 1.05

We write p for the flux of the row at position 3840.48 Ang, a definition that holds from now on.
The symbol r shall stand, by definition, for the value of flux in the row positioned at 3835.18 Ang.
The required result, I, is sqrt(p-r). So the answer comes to 2.93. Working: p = 18.28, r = 9.678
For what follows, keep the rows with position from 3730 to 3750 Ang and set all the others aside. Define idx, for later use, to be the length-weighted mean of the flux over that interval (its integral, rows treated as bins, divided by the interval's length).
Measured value 17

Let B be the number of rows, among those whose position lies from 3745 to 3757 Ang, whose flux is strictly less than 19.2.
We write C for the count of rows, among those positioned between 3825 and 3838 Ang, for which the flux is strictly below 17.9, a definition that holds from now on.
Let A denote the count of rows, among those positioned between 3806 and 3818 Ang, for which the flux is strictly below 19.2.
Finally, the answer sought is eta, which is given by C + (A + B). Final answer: 9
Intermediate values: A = 1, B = 5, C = 3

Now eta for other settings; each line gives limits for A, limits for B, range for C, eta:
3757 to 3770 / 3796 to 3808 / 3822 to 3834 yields 8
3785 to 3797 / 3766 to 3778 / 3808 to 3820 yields 9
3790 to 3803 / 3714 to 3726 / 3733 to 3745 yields 14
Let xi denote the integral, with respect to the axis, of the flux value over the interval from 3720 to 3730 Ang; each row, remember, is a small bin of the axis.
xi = 166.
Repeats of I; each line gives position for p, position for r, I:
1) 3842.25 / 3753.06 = 1.36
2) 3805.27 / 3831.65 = 1.30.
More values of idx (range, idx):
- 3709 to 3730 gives 17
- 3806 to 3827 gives 21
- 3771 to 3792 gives 20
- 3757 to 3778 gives 19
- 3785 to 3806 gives 18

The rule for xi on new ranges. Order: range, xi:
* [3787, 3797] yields 188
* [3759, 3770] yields 210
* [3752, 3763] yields 216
